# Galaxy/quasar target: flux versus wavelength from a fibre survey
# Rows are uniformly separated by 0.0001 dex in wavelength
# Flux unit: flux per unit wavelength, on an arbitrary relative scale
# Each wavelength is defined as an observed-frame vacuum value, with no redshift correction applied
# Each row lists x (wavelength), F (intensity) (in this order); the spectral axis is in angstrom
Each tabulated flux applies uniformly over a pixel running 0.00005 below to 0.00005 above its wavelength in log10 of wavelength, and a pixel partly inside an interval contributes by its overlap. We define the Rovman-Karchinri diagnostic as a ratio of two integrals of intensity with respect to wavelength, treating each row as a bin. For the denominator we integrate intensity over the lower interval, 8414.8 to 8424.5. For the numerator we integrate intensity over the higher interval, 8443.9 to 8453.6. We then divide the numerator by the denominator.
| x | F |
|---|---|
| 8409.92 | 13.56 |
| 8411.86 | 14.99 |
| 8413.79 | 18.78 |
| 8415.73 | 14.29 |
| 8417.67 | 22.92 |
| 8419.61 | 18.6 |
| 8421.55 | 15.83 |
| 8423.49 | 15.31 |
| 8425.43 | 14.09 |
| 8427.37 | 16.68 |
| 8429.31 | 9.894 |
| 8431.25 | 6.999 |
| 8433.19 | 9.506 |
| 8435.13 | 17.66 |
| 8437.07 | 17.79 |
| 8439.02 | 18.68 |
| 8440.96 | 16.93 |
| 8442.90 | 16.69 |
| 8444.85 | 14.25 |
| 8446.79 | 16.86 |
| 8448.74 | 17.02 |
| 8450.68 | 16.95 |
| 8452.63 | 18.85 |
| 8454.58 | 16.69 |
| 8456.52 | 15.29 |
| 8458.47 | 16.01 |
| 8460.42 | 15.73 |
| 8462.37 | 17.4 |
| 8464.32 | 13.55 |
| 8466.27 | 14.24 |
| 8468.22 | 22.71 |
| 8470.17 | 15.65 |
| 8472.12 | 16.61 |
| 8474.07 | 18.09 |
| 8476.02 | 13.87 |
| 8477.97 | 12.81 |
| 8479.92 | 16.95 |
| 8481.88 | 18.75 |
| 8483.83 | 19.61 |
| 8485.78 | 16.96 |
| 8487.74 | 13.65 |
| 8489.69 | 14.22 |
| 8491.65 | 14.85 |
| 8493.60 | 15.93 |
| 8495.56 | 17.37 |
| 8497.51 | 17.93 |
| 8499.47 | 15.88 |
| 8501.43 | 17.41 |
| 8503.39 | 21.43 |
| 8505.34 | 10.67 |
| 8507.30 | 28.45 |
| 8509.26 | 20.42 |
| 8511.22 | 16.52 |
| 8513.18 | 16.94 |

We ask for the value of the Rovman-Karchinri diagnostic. 0.97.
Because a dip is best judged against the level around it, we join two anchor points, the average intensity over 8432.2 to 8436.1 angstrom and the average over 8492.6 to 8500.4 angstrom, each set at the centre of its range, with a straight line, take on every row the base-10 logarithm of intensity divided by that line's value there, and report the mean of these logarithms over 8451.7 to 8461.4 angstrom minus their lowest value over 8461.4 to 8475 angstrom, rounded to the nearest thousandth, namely 0.096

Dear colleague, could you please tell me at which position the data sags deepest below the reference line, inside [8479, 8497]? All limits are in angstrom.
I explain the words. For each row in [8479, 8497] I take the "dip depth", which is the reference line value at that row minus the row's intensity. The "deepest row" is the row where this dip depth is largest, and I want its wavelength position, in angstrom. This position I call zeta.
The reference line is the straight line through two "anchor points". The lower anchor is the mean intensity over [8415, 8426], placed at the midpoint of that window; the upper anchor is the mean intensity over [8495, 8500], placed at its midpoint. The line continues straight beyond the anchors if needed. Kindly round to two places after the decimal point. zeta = 8487.74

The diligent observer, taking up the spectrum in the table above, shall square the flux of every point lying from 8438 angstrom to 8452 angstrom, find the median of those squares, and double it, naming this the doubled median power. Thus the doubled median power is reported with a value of 573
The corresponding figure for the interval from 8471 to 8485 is 575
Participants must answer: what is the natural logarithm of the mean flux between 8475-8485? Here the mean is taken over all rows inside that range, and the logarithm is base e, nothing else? 2.80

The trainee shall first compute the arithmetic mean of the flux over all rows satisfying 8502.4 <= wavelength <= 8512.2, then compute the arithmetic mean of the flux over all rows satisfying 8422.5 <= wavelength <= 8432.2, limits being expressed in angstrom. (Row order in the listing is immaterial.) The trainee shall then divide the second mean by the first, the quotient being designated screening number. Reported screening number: 0.65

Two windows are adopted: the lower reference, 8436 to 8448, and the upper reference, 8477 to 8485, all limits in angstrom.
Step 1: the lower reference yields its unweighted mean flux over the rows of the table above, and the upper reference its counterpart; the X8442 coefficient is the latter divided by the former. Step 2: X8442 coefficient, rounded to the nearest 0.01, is 1.01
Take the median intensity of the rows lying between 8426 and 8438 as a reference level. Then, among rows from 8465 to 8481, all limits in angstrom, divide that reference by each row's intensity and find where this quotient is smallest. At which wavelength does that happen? 8468.22 angstrom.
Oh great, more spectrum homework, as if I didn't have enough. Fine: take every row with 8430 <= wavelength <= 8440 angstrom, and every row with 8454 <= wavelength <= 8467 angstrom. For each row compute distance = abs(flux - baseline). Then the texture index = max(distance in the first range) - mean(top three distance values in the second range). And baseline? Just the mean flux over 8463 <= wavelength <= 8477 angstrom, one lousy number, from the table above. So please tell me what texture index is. 7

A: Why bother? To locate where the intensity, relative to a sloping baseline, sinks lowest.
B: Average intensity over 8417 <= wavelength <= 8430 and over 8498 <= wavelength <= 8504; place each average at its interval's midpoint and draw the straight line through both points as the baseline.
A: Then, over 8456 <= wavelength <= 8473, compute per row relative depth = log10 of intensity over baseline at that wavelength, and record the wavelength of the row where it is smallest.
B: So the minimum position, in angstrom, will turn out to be 8464.32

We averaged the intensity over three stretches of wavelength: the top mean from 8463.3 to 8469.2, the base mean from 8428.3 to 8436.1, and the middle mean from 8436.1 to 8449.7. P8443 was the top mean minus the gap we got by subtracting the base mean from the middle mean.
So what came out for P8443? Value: 11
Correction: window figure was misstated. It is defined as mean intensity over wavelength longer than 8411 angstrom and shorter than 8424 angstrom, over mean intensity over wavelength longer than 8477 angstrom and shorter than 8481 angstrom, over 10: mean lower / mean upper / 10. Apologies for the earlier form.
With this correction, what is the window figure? 0.116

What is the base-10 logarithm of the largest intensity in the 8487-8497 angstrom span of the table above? 1.24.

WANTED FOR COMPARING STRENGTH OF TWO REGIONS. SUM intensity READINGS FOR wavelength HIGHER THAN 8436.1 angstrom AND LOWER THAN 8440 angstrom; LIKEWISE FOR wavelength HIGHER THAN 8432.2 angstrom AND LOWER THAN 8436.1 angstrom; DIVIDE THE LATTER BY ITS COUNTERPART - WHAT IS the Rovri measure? 0.745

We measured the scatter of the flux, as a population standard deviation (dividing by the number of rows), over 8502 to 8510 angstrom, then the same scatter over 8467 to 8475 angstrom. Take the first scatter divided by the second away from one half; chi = -1.8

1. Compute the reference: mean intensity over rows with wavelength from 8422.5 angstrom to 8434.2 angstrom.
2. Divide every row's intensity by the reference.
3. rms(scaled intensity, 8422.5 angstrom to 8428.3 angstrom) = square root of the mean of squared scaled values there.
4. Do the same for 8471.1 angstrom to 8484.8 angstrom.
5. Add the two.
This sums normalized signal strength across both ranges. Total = 2.7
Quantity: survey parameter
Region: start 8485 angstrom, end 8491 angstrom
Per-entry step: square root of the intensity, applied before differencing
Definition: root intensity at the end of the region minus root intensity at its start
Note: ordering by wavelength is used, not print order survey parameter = -0.3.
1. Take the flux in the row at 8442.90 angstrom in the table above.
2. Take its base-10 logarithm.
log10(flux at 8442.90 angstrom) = 1.22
